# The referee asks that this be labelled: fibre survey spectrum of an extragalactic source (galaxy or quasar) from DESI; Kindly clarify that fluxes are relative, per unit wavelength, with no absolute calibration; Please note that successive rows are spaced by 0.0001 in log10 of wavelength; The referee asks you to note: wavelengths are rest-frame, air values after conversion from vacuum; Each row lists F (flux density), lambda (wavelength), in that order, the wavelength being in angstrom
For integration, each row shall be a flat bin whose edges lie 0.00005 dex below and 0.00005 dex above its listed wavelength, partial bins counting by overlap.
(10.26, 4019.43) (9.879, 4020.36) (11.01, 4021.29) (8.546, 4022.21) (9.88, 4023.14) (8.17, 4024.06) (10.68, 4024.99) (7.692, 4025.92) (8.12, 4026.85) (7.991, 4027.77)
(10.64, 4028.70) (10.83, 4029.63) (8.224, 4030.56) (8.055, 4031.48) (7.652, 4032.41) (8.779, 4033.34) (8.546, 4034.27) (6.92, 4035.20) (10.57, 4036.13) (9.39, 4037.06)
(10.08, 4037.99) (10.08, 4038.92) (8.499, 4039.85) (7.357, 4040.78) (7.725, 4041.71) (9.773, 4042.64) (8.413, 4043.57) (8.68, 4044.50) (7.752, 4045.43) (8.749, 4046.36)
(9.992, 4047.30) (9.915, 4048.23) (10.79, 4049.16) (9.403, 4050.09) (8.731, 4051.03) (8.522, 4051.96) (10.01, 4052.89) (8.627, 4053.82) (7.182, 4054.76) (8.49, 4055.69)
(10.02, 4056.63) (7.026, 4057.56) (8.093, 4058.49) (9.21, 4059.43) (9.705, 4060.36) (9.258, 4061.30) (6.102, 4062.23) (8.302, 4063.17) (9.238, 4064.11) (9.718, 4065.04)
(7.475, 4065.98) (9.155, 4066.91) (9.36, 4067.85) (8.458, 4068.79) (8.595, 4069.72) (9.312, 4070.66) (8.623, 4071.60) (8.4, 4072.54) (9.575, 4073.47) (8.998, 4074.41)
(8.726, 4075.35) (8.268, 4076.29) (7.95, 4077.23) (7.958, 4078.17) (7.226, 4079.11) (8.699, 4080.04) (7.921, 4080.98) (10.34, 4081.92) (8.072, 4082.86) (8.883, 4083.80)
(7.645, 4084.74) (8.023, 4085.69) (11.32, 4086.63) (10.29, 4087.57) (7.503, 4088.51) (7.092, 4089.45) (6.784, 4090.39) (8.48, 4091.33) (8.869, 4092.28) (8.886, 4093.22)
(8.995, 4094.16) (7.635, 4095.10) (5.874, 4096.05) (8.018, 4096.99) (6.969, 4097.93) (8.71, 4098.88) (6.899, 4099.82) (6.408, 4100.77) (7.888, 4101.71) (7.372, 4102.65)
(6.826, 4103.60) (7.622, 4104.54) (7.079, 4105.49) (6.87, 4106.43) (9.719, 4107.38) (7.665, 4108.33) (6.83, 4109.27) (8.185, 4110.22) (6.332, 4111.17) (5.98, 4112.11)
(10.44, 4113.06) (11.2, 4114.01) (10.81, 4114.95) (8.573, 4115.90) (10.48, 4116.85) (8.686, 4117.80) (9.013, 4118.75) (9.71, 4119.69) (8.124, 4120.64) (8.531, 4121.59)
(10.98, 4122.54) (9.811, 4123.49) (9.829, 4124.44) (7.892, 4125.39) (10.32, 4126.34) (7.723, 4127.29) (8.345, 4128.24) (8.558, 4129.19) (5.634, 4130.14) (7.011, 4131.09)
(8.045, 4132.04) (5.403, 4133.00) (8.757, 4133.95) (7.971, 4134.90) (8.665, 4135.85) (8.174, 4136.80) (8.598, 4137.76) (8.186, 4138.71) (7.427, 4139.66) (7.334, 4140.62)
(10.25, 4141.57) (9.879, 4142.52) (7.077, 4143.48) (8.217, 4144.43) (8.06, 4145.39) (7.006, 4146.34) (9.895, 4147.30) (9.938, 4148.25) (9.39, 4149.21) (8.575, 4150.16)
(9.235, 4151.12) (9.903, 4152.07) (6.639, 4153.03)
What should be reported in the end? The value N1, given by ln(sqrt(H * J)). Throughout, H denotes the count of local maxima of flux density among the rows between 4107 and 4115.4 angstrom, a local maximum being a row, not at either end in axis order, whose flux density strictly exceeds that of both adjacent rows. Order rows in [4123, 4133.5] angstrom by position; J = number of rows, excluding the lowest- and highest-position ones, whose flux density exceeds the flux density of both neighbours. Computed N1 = 1.04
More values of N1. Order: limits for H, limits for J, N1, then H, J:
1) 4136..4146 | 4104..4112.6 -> 0.90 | 3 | 2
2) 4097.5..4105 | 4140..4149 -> 0.69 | 2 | 2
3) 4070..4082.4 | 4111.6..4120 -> 0.90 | 3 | 2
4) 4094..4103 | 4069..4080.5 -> 1.10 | 3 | 3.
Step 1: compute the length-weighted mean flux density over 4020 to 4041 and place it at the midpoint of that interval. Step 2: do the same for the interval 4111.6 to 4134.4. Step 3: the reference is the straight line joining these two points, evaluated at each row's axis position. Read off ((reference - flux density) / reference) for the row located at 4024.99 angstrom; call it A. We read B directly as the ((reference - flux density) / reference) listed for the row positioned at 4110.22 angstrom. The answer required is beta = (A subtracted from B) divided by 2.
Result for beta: 0.12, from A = -0.18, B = 0.07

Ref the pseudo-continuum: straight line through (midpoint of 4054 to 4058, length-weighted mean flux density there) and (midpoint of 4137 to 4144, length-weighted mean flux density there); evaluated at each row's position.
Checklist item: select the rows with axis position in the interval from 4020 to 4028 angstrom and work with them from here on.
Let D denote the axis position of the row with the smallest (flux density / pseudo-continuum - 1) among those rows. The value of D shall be 4025.92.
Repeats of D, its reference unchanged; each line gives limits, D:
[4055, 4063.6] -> 4062.23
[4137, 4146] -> 4143.48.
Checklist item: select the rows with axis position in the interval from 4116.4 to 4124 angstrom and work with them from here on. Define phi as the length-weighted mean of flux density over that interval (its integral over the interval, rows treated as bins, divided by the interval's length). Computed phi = 9.42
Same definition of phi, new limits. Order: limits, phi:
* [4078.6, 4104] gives 8.06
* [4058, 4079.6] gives 8.60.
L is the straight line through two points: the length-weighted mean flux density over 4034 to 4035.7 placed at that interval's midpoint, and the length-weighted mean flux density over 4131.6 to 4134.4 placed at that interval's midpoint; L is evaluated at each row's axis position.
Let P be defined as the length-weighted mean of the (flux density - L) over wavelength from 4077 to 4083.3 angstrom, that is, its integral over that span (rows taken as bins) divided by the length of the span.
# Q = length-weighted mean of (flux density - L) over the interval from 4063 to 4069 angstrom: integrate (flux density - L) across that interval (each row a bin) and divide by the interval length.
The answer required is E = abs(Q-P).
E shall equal 0.48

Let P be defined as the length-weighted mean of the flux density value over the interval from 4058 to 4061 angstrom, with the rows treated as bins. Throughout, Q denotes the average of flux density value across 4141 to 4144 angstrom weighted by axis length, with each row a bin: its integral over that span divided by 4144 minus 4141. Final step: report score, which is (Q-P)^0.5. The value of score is 0.1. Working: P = 9.0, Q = 9.0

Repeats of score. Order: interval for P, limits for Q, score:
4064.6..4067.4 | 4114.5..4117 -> 1.0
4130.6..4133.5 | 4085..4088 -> 1.7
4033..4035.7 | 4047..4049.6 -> 1.5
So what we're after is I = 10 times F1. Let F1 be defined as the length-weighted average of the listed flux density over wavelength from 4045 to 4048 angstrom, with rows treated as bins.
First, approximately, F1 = 8.9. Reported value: 89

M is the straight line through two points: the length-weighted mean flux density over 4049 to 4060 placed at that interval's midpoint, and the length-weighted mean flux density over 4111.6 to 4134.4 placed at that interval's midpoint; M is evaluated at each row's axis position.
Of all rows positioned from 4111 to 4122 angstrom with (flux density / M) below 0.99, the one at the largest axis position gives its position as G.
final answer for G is 4121.59 angstrom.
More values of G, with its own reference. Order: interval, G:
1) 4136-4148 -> 4146.34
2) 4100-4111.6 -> 4111.17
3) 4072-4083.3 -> 4082.86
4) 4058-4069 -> 4068.79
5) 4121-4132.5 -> 4132.04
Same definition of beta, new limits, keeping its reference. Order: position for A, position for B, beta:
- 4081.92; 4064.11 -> 0.07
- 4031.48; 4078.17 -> 0.00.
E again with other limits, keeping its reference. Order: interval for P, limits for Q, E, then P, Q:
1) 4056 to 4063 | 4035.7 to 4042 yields 0.58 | 0.87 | 1.45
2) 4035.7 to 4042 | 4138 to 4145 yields 0.44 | 1.45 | 1.01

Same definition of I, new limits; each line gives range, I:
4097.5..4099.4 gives 78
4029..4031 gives 96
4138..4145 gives 83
